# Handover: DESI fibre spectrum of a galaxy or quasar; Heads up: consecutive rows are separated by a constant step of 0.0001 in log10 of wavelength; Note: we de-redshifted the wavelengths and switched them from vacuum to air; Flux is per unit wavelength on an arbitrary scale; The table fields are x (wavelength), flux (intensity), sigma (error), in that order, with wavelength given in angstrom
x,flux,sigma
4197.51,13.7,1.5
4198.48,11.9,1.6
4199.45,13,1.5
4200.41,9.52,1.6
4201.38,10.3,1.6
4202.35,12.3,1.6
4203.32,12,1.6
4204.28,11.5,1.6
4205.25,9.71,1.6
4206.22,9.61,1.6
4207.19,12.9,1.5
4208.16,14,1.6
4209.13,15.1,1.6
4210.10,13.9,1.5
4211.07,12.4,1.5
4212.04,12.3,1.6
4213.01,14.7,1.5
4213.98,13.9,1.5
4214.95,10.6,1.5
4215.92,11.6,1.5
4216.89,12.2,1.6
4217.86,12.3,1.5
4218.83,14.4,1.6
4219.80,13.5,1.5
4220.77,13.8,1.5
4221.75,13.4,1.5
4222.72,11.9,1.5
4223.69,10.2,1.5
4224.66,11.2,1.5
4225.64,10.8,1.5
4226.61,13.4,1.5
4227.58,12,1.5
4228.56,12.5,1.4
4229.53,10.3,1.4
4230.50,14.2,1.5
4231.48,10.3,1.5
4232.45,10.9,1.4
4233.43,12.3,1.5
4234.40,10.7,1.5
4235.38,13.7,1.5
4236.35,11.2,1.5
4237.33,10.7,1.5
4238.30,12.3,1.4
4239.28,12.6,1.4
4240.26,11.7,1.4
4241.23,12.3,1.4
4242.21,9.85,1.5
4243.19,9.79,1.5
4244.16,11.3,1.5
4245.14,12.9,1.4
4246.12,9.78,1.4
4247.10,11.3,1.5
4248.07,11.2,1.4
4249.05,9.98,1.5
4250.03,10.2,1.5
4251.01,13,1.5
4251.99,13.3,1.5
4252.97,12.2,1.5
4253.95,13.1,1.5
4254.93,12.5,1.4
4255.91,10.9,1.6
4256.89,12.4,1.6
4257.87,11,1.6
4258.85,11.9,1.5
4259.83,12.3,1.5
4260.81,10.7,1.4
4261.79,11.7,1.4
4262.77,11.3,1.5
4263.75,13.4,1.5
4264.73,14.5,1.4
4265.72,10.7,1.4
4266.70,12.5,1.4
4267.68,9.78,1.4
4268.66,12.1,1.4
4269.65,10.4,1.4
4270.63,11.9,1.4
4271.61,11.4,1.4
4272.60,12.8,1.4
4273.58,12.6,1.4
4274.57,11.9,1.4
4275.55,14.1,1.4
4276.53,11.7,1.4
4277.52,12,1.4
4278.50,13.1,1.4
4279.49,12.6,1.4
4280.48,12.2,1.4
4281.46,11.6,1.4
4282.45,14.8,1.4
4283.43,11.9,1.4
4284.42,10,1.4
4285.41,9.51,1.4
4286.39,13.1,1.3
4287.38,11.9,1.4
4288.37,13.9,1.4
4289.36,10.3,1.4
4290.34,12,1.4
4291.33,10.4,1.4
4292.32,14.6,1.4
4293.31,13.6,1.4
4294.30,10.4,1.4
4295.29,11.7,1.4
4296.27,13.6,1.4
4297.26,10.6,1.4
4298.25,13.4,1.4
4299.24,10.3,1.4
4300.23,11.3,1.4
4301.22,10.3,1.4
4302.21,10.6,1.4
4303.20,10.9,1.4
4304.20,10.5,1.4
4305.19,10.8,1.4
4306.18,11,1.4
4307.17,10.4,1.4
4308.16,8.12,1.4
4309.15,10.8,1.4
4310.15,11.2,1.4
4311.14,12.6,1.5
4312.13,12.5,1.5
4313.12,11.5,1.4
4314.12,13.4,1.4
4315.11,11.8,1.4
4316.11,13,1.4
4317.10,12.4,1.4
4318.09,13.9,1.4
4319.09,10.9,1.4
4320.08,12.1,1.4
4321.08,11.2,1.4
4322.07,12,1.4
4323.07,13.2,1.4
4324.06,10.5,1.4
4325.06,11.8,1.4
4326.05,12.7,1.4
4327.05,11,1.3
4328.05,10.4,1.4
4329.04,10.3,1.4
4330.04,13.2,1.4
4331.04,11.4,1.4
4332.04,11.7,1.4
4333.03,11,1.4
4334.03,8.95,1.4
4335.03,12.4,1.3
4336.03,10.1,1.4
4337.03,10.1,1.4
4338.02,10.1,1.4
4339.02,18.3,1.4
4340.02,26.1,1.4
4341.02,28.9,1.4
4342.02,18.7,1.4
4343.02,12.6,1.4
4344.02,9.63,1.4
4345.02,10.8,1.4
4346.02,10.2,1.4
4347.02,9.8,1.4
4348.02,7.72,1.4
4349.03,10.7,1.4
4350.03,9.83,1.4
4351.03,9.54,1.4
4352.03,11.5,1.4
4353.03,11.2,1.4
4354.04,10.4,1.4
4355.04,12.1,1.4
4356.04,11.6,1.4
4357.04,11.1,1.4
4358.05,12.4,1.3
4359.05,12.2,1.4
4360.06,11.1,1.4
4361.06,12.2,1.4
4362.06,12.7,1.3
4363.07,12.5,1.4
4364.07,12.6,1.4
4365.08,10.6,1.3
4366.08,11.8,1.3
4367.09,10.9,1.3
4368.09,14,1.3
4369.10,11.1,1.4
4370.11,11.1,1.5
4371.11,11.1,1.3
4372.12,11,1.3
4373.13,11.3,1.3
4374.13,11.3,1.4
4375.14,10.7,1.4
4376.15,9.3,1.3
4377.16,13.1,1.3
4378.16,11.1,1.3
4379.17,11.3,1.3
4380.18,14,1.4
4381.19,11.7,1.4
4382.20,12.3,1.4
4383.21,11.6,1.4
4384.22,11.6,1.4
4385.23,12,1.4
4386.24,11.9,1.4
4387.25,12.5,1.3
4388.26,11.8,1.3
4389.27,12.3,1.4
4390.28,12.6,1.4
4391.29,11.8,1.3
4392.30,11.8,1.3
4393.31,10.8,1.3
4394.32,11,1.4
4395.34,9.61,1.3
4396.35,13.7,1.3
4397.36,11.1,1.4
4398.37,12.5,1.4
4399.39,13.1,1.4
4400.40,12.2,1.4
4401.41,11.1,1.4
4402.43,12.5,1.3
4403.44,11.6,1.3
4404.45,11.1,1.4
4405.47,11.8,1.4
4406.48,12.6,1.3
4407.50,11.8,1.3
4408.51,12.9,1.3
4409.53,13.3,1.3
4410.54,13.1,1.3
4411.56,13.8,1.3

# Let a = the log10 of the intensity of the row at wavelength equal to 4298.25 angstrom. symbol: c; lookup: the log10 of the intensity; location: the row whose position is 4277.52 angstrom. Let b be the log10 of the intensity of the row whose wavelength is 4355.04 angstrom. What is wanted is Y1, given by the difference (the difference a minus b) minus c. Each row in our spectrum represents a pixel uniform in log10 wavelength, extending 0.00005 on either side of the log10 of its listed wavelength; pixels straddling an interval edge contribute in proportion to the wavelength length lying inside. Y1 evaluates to -1.03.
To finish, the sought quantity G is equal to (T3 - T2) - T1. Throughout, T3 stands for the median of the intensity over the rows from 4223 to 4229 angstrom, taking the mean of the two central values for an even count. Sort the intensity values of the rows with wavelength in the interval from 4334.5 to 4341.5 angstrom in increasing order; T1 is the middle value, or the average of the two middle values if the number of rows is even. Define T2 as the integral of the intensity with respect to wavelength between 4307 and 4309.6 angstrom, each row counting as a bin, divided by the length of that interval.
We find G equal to -10.5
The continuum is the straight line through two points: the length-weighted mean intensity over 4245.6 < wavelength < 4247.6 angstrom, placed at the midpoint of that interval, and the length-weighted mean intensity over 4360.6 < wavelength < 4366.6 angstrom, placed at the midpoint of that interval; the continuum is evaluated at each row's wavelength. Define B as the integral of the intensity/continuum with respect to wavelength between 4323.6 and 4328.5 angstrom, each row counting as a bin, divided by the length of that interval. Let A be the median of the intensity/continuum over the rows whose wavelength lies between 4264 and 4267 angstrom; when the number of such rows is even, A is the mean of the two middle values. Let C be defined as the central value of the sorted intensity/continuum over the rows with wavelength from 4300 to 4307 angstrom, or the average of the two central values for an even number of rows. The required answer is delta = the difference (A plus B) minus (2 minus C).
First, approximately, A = 1.15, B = 0.97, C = 0.95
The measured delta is 1.1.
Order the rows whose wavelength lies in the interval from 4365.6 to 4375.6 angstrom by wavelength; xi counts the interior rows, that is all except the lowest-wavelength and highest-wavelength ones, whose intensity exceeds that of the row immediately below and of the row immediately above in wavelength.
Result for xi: 1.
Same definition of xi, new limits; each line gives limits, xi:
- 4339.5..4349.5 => 2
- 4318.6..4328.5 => 3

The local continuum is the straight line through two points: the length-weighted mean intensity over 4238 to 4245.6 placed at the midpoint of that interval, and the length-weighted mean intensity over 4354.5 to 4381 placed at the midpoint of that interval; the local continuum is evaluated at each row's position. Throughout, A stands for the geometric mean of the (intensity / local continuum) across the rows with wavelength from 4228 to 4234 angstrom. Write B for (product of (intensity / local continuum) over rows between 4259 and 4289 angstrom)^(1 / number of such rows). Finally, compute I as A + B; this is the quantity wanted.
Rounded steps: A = 1.01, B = 1.04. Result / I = 2.05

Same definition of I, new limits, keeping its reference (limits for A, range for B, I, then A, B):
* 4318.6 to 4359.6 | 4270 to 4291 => 2.05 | 1.01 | 1.04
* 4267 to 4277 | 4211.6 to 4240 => 2.07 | 1.02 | 1.05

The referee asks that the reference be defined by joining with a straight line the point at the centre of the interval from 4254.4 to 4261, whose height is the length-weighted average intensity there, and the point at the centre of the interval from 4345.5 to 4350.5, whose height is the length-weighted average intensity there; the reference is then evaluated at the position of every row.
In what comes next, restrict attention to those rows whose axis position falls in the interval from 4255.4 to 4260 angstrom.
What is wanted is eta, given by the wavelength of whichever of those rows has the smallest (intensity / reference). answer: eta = 4255.91 angstrom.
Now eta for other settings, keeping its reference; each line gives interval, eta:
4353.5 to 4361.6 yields 4354.04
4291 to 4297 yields 4291.33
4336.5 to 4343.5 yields 4337.03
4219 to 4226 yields 4223.69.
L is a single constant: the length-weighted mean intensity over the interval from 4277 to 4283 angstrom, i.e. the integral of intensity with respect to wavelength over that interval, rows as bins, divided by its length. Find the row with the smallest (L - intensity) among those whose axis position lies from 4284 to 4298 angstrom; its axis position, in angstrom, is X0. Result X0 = 4292.32 angstrom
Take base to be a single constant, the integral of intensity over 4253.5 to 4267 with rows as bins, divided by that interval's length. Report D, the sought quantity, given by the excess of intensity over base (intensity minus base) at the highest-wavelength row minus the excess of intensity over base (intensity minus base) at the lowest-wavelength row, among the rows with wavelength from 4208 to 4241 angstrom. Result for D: -2.3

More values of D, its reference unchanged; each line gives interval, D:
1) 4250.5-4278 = -1.0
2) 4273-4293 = 2.0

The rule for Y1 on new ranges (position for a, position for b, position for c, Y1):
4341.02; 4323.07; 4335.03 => -0.75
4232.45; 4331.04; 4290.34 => -1.10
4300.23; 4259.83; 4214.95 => -1.06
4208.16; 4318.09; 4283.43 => -1.07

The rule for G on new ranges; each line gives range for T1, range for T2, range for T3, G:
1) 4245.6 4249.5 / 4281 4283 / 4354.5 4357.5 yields -12.2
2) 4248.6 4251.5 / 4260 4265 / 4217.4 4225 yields -9.6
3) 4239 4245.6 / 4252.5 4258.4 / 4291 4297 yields -11.1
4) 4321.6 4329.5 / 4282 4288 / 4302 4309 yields -12.7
